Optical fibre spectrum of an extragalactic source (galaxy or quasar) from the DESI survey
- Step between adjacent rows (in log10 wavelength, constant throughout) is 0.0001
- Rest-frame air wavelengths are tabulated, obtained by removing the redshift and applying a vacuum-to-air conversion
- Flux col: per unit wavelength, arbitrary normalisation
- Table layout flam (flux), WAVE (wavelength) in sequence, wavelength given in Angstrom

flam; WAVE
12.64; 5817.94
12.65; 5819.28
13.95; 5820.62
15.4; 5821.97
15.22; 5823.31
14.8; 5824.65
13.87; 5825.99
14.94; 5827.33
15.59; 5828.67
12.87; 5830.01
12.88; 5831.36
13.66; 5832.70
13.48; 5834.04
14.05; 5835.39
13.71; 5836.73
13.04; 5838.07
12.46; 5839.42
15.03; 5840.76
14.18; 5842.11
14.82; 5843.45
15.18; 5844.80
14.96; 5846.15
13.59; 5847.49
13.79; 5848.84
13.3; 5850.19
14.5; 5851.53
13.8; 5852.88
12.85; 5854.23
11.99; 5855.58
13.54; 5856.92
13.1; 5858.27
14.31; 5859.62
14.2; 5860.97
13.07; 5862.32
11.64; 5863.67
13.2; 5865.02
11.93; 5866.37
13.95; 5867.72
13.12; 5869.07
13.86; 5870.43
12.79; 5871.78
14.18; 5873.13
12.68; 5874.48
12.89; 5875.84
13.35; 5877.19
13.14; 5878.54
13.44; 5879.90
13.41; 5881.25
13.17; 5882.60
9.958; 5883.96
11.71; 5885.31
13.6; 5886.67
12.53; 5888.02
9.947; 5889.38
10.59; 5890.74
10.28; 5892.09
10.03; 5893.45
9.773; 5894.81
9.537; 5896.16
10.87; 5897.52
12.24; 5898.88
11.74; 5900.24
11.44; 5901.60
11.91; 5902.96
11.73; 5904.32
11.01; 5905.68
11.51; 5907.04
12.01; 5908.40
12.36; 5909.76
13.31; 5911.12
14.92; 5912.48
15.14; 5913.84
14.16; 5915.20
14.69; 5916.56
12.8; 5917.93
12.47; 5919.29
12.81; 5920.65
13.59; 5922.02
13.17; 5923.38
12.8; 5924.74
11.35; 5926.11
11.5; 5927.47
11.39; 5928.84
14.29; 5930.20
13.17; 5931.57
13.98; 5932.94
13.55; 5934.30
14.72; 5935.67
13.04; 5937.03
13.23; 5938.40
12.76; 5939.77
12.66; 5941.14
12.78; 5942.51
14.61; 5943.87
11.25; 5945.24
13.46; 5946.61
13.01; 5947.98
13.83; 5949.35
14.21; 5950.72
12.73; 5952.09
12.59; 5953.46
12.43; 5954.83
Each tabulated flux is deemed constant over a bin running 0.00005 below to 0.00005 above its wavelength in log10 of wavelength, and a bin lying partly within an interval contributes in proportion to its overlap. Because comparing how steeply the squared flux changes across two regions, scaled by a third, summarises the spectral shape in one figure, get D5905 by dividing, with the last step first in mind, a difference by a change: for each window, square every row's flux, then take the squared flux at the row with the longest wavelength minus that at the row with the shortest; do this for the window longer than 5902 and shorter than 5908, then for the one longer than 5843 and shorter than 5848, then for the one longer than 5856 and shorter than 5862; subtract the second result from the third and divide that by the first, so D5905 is -5.7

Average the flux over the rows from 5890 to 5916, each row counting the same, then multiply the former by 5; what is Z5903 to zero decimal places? 59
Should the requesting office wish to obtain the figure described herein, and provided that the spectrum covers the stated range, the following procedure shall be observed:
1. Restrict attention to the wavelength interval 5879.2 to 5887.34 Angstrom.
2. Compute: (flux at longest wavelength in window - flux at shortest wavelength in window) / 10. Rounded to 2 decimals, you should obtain 0.02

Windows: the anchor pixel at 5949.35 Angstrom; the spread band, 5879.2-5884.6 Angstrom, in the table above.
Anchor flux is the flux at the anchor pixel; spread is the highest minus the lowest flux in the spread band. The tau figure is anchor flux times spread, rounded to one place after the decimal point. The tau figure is 48.2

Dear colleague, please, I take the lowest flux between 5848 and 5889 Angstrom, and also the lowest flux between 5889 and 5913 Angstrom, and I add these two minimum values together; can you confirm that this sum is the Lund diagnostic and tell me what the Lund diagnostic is 19.5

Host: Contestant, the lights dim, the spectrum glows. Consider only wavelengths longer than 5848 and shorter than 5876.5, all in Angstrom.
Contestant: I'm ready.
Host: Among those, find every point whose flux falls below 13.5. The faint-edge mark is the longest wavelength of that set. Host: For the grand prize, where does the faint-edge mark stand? 5875.84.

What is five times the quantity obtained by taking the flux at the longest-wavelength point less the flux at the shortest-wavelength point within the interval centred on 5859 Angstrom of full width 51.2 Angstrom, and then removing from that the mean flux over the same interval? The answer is -85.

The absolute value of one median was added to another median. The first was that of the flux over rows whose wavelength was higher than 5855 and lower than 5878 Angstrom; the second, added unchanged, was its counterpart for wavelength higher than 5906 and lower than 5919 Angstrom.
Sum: 26.4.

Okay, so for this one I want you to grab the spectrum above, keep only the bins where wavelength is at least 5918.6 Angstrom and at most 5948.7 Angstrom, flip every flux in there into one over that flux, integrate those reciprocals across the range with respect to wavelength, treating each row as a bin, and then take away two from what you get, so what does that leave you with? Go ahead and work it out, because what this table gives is 0.33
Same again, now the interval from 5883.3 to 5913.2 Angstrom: 0.63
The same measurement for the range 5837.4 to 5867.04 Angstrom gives 0.20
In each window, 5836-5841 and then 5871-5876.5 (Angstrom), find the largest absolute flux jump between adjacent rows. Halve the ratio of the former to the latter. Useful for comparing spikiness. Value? 0.9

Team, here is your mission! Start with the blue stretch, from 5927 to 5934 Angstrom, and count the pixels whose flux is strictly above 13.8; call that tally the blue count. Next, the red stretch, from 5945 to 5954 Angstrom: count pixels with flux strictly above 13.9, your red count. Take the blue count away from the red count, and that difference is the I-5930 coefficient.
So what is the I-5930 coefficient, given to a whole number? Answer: -1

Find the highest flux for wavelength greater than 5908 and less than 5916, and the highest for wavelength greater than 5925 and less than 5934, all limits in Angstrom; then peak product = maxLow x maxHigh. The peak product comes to 216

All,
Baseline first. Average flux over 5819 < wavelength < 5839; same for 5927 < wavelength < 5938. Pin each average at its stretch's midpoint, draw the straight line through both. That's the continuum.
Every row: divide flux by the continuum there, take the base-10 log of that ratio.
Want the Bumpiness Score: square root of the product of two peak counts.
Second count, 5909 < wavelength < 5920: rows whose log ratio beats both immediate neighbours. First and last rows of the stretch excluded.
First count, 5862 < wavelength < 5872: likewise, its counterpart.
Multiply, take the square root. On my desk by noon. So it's 2.4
